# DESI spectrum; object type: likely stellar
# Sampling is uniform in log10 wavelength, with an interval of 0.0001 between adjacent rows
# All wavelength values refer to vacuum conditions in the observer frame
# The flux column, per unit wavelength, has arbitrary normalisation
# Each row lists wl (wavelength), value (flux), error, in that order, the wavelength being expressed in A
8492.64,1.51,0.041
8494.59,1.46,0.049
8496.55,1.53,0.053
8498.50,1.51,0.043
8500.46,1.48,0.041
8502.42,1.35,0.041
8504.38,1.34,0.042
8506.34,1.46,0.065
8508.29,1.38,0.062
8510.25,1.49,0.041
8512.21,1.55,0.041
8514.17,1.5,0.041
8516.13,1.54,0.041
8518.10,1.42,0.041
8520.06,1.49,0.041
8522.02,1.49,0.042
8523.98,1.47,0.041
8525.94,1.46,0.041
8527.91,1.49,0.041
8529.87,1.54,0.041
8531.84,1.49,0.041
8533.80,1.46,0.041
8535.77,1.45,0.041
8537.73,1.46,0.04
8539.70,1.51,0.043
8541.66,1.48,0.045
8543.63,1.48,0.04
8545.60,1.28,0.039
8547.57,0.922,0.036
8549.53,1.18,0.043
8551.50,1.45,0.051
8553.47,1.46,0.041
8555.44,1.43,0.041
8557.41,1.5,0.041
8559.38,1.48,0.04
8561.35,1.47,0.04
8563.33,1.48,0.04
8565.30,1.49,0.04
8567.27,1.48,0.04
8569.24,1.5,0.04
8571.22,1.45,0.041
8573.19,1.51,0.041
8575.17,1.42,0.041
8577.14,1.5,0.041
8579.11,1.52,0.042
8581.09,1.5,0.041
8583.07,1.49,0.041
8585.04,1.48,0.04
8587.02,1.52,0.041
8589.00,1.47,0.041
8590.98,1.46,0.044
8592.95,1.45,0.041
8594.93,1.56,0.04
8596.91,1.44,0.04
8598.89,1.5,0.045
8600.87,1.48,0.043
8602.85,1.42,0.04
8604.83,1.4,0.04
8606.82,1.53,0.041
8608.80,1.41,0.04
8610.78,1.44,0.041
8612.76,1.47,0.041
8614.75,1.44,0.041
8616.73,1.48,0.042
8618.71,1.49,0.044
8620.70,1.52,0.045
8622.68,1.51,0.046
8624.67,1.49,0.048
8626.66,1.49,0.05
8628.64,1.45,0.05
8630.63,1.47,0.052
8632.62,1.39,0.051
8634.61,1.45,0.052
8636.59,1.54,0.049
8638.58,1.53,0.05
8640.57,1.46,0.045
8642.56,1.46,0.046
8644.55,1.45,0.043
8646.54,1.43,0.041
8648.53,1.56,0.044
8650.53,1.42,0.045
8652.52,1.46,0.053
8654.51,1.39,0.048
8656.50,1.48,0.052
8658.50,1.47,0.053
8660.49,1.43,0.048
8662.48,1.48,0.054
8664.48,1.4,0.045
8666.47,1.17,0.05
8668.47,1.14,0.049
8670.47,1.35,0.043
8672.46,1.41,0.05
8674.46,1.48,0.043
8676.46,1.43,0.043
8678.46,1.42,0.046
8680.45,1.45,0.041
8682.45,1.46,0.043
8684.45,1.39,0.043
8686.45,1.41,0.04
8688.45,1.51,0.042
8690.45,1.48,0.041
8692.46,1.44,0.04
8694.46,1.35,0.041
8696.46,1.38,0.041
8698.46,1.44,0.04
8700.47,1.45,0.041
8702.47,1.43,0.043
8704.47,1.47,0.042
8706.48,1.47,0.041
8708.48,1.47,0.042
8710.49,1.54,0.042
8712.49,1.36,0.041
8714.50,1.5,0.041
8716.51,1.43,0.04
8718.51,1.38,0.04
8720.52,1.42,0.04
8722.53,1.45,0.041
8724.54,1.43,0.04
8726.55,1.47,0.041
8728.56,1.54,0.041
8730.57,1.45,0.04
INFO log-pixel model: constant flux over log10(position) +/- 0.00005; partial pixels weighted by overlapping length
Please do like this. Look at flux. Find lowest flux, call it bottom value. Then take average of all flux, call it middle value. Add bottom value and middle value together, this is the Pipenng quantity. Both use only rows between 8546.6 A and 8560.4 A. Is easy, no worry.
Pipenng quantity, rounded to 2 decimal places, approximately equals 2.27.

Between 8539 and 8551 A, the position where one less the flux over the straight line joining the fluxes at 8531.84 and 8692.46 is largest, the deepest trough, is 8547.57 A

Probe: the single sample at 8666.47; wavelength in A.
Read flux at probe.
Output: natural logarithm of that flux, 0.157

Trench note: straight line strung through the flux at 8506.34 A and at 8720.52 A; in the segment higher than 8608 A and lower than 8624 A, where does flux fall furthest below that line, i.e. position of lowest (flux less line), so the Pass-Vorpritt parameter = 8608.80 A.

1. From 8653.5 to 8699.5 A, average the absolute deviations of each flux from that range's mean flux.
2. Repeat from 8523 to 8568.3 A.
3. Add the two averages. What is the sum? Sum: 0.139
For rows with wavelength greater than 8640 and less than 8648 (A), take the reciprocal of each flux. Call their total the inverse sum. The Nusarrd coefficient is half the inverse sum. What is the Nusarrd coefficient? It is 1.38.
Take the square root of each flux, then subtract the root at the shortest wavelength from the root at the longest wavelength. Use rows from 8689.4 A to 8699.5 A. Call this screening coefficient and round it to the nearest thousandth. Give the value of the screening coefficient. -0.017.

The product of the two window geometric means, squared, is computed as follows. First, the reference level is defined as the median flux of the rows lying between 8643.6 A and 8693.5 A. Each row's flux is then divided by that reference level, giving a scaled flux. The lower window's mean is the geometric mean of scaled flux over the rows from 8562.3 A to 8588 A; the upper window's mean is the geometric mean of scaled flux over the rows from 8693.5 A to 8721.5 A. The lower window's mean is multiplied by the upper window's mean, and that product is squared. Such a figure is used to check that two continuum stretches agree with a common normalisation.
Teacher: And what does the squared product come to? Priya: 1.09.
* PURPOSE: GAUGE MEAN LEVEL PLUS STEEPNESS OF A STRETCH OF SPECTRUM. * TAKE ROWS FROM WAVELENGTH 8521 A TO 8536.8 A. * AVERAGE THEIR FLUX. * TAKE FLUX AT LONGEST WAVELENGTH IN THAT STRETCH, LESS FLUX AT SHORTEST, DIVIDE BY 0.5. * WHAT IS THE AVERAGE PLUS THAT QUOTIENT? 1.40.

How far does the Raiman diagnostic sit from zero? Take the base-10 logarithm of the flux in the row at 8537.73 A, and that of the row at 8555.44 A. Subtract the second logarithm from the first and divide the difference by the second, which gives 0.06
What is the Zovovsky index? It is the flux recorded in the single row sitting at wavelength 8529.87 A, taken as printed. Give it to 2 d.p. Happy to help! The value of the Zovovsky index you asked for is 1.54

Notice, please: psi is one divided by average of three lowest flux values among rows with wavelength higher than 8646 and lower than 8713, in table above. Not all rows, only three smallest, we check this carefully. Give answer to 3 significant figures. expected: 0.820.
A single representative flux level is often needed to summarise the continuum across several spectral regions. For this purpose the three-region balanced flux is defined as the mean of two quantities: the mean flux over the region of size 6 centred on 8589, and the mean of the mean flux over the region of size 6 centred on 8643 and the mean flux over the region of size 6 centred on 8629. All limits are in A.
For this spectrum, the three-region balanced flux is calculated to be 1.47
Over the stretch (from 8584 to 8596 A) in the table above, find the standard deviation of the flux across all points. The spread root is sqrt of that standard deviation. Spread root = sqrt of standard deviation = 0.20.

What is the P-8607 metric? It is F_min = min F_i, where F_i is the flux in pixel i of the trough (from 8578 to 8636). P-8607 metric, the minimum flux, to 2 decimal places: 1.39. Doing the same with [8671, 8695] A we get 1.35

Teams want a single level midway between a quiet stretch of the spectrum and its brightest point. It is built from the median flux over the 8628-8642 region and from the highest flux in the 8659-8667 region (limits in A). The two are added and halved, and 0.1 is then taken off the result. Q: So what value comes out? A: 1.37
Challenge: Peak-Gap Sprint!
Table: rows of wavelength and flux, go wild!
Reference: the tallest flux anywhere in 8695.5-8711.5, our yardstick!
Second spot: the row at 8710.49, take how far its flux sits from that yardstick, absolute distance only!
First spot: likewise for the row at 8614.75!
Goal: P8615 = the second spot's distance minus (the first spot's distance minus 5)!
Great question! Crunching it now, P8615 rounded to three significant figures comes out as 4.90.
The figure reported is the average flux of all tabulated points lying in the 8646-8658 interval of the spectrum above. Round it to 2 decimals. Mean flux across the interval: 1.46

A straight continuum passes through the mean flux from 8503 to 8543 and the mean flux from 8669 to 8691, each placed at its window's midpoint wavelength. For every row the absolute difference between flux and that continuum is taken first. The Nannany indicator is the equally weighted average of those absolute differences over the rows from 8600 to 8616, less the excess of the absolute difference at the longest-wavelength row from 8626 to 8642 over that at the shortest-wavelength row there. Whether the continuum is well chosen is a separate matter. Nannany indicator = 0.06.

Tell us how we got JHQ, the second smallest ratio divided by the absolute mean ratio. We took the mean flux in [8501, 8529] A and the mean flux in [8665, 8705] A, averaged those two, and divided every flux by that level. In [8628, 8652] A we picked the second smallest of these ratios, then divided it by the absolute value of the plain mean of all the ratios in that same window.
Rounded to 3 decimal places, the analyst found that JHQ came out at 0.968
